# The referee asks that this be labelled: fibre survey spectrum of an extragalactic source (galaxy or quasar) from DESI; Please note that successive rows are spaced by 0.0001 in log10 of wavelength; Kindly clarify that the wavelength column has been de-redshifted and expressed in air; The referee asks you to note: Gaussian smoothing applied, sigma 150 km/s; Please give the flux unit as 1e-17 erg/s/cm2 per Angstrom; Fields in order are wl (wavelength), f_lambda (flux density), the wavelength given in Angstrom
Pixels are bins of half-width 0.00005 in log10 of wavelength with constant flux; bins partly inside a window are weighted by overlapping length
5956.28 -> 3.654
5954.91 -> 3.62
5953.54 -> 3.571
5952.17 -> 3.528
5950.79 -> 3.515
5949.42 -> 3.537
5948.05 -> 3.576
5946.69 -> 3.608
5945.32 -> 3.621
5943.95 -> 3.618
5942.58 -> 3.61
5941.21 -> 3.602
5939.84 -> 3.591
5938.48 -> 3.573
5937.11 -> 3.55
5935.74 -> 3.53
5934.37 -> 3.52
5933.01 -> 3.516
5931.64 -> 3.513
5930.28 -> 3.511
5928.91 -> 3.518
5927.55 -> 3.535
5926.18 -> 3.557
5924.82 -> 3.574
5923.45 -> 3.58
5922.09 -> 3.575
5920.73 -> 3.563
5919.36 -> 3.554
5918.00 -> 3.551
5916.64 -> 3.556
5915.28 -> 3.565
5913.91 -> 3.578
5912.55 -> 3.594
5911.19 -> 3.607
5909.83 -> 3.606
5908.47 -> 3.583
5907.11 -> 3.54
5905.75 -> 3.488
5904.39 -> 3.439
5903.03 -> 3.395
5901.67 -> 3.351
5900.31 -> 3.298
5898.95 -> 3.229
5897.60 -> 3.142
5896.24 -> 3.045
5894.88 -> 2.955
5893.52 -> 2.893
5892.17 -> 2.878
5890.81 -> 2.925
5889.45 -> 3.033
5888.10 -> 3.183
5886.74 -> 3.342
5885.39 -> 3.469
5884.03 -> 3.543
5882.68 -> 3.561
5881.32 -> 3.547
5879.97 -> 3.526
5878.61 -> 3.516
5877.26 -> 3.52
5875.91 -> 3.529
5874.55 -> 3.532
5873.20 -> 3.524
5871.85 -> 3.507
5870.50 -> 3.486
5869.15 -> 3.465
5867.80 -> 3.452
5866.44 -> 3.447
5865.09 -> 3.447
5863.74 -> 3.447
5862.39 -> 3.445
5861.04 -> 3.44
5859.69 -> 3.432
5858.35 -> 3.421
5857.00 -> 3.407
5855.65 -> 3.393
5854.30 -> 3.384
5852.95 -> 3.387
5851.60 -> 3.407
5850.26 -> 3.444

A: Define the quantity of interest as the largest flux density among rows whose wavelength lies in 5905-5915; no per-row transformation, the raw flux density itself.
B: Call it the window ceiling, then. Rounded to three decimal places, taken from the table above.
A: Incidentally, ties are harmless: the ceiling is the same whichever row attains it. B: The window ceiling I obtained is 3.607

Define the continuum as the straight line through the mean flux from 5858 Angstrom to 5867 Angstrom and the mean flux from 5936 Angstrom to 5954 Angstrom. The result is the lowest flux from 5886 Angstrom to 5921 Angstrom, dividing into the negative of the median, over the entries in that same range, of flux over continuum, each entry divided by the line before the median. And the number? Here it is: -0.338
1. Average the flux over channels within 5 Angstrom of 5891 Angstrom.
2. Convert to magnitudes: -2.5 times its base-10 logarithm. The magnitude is -1.20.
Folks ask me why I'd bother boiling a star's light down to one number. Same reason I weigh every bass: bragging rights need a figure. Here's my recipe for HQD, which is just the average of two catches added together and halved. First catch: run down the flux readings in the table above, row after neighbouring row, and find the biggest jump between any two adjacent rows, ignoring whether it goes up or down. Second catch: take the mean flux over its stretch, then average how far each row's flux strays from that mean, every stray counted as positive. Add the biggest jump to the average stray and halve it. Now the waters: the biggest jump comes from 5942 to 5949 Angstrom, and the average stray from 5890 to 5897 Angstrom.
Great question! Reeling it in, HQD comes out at 0.04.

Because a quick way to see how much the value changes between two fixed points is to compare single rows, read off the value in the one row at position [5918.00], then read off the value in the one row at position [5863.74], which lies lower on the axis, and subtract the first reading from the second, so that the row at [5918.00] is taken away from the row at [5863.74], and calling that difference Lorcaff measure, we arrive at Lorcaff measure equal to -0.10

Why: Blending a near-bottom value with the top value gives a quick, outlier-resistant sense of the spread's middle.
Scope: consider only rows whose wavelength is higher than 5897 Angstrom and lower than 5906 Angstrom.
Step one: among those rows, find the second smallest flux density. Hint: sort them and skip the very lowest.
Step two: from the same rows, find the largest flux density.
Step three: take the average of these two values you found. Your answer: 3.36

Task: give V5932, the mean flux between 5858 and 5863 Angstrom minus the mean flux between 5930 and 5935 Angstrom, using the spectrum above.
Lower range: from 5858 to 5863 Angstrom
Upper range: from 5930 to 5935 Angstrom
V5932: -0.08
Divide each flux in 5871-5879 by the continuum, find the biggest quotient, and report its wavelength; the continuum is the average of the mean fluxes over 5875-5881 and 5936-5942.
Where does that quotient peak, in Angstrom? 5874.55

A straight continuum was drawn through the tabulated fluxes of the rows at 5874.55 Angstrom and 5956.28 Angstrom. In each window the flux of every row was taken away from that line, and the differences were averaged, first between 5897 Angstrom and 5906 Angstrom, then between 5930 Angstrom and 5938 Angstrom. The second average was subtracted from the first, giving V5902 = 0.1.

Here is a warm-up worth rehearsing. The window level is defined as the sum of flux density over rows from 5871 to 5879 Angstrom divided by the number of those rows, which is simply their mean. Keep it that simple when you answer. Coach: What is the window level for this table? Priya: 3.52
